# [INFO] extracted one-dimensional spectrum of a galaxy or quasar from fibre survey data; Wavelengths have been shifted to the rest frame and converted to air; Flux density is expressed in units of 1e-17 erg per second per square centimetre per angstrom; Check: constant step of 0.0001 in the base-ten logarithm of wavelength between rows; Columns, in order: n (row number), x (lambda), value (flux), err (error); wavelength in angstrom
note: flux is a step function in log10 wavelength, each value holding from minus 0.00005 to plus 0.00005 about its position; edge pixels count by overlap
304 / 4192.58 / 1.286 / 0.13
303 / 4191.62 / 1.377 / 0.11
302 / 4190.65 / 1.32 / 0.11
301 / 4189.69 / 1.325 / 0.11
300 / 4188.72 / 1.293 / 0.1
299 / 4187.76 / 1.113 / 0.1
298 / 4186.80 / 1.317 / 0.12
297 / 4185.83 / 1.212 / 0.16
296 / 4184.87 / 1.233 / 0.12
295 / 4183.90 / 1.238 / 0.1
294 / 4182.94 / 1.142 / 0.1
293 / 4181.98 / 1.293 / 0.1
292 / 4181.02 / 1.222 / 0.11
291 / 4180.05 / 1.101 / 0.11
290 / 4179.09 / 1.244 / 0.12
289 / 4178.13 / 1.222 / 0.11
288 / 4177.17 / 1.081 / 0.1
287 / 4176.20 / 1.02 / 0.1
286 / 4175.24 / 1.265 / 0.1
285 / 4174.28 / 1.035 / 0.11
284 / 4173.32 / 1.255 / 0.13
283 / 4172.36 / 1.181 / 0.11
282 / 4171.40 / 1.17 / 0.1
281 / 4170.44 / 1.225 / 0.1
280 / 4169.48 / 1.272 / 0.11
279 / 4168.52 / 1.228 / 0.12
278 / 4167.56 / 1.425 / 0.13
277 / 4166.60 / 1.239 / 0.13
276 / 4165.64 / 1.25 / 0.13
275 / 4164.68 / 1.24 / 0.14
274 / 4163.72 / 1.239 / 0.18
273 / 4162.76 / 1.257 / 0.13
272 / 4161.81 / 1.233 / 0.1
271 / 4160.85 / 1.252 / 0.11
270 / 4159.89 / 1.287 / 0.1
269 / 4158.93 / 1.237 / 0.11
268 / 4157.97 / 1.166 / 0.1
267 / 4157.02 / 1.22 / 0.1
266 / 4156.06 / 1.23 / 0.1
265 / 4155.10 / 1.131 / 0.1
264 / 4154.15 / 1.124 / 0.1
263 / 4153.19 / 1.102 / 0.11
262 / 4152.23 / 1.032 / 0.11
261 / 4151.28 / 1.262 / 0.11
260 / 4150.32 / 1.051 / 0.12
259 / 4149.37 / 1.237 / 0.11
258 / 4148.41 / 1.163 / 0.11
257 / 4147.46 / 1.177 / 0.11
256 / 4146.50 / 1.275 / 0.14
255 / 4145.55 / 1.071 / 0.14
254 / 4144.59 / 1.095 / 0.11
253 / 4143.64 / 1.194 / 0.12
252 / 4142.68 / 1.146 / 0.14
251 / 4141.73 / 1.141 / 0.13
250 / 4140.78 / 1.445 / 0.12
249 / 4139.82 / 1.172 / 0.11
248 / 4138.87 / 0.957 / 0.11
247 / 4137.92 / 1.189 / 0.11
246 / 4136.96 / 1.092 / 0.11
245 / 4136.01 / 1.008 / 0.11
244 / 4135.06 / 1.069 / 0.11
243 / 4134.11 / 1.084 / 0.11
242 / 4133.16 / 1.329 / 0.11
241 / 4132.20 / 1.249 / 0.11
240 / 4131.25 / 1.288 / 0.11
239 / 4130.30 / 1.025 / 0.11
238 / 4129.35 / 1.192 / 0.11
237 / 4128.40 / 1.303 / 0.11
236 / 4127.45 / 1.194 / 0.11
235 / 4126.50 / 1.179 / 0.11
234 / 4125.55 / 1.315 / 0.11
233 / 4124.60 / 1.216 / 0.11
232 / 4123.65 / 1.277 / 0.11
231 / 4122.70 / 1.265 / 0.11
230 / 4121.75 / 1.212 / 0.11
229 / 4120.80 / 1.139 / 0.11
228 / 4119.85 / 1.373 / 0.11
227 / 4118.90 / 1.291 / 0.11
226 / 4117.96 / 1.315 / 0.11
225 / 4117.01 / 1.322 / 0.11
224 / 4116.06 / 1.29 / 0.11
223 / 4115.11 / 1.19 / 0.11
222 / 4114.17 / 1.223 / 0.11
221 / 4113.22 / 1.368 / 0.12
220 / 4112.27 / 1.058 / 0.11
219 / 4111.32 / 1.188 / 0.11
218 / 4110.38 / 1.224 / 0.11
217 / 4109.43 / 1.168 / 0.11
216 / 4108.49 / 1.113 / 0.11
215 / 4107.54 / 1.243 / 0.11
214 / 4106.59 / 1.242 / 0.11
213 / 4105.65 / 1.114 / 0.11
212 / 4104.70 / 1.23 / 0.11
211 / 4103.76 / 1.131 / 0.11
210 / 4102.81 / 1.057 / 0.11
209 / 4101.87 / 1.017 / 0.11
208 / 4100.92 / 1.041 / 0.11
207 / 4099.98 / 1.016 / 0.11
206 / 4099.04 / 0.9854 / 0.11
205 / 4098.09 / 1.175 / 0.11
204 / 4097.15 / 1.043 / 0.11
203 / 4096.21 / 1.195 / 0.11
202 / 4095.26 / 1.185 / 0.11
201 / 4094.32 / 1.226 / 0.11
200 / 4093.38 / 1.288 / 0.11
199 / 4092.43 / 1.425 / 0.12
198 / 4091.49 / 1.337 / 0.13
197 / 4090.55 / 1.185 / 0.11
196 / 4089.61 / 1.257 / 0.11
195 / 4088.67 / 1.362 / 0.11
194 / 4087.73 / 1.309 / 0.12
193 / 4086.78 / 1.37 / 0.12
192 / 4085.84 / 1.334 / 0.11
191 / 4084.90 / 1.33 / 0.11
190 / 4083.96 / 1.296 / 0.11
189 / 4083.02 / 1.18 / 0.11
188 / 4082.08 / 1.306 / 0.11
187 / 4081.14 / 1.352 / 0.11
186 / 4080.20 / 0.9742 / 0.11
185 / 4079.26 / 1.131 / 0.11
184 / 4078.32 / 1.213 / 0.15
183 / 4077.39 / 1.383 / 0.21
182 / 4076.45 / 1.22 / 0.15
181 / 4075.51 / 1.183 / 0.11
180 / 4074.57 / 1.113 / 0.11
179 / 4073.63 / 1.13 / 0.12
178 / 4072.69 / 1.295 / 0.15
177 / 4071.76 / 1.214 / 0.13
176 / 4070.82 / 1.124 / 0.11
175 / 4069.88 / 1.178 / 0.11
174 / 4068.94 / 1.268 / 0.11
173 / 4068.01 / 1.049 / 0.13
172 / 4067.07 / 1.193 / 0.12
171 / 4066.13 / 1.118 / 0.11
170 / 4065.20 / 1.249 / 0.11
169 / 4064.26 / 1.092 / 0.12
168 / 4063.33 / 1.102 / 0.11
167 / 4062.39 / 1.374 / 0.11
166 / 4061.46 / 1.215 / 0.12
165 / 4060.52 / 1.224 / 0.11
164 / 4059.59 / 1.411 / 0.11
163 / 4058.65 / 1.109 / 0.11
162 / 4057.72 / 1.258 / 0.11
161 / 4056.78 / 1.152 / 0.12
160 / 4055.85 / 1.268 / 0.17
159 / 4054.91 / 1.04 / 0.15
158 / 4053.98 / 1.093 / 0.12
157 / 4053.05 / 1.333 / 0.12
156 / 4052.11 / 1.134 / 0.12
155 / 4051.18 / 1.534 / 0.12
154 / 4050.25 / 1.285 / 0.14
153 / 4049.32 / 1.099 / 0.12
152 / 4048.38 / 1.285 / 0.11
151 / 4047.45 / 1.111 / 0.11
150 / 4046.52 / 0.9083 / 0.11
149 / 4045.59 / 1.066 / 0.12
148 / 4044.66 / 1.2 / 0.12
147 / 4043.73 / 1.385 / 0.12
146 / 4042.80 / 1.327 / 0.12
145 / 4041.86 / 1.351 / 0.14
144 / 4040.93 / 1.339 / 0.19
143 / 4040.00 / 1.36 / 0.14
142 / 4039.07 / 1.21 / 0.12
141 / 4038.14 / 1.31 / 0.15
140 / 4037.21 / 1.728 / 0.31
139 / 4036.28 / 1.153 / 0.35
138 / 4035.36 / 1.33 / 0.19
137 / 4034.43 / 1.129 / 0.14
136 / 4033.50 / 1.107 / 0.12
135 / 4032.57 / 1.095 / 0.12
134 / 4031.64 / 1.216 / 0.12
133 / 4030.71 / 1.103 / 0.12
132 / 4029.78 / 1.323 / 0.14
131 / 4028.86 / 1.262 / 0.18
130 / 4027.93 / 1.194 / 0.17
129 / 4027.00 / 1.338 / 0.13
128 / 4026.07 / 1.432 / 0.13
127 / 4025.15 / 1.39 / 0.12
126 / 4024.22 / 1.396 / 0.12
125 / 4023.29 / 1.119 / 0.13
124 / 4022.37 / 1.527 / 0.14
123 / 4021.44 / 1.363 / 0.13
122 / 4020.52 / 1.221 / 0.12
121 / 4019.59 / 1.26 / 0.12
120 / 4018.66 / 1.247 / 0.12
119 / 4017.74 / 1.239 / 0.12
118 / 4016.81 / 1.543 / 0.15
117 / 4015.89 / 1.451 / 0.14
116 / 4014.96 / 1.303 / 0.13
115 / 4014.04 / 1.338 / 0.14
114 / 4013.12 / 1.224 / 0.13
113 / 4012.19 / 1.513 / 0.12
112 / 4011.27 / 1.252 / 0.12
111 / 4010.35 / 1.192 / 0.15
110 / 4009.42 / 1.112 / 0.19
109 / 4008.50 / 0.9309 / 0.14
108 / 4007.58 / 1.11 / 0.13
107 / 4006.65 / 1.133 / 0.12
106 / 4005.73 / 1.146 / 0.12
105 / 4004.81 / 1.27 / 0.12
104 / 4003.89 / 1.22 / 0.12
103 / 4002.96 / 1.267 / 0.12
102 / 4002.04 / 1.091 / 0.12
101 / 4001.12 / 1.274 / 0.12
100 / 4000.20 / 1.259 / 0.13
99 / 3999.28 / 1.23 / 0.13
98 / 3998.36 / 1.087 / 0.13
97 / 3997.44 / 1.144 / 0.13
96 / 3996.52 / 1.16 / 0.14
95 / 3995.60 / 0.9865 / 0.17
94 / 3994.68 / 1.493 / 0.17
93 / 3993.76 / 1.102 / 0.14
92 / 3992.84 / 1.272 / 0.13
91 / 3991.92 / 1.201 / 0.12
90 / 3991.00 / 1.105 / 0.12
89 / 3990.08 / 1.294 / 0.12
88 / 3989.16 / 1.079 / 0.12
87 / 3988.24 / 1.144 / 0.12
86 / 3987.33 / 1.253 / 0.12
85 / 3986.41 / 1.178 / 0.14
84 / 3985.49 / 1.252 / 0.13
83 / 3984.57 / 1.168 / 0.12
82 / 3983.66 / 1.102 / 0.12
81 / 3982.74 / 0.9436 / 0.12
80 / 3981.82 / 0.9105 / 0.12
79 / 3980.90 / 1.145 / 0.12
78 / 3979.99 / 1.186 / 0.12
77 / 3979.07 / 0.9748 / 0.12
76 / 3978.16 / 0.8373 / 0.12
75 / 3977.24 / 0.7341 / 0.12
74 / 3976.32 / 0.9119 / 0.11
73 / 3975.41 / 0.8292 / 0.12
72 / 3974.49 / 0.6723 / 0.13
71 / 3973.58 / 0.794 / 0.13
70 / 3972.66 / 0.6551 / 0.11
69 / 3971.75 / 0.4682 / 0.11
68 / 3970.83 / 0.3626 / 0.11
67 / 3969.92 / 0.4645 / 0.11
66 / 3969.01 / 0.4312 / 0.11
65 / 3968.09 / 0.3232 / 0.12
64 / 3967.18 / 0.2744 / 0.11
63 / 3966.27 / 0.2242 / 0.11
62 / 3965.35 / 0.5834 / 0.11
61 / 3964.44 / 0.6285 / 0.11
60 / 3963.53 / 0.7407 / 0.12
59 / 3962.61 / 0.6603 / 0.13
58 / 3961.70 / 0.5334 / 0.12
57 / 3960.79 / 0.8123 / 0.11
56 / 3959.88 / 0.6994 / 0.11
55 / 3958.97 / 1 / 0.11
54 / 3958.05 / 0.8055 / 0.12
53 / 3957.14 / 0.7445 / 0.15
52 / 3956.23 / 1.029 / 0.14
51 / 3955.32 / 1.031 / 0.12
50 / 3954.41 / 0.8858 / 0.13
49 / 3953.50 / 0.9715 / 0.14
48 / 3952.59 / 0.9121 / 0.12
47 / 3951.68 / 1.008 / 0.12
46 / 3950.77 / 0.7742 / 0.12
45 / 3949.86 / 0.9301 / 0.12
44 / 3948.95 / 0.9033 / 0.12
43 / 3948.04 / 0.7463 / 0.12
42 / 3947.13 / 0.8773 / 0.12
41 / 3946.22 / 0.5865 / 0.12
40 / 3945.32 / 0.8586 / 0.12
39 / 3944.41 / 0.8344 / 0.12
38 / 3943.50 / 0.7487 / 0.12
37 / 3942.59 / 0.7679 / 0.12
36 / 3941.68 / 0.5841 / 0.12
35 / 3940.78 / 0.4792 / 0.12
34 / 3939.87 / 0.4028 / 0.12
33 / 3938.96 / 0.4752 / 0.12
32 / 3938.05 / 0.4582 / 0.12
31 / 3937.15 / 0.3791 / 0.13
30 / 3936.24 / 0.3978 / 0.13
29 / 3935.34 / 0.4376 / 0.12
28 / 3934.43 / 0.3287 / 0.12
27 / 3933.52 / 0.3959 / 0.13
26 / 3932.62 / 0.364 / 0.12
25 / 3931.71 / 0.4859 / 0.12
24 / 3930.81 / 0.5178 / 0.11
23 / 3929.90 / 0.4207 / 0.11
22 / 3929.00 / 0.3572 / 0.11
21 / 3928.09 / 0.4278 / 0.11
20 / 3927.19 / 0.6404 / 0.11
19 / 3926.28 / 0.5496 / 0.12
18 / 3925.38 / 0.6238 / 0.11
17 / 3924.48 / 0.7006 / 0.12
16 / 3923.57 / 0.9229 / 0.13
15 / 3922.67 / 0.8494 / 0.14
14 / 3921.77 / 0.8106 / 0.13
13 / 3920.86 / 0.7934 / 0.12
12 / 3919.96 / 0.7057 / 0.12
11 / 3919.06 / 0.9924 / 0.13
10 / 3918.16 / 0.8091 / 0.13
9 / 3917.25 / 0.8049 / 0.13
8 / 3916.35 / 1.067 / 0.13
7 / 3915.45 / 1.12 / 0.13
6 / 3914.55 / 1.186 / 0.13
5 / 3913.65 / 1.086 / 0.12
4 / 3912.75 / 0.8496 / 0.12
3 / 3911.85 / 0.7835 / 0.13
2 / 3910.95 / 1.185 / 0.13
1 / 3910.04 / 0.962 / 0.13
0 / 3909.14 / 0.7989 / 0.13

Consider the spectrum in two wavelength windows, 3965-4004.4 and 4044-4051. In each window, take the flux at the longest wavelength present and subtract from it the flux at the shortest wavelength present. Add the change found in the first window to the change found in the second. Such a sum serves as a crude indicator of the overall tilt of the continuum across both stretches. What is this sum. 0.72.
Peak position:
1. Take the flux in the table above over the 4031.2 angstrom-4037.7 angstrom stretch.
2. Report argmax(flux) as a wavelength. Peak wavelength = 4037.21 angstrom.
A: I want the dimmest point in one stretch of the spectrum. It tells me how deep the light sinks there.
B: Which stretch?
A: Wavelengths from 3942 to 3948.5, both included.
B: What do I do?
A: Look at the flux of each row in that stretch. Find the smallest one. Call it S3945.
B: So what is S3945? 0.5865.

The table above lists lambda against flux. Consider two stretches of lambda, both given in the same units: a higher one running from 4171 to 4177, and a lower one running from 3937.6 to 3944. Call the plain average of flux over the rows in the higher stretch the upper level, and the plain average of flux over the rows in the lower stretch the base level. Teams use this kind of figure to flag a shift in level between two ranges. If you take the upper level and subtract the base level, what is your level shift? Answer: 0.6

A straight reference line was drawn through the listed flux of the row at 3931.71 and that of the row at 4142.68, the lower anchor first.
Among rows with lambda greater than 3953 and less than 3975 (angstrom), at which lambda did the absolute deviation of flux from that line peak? 3955.32 angstrom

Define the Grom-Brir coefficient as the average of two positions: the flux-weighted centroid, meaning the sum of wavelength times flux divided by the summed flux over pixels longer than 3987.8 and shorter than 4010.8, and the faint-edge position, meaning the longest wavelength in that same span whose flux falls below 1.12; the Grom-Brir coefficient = 4004.3 angstrom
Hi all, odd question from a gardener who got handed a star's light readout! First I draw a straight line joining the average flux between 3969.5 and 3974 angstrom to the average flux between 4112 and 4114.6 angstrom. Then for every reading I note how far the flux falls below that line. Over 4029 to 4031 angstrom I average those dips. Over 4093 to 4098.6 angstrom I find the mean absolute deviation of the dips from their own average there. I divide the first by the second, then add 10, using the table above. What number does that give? 3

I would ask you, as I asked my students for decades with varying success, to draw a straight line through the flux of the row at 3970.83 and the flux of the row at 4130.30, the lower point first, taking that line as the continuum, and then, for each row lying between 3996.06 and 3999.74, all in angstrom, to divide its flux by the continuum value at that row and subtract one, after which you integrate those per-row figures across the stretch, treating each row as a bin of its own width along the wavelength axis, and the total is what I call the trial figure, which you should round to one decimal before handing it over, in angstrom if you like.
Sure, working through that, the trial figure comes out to 5.3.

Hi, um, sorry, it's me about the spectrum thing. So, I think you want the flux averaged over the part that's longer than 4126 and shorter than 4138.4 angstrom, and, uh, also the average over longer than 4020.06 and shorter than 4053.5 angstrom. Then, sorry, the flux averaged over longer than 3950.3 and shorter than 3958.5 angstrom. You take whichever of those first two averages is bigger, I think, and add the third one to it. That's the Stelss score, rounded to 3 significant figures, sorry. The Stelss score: 2.18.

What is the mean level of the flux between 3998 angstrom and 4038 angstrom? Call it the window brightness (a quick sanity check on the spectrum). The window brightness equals 1.26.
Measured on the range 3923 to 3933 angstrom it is 0.55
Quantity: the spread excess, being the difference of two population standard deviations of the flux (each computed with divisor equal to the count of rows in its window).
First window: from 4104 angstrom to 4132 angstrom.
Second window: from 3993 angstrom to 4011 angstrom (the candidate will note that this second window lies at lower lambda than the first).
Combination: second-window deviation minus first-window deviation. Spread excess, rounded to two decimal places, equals 0.04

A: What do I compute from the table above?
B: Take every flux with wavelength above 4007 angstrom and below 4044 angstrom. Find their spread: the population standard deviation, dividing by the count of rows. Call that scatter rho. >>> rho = 0.149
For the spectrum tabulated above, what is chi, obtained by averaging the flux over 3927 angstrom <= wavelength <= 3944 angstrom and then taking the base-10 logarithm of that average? -0.32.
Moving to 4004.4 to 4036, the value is 0.10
